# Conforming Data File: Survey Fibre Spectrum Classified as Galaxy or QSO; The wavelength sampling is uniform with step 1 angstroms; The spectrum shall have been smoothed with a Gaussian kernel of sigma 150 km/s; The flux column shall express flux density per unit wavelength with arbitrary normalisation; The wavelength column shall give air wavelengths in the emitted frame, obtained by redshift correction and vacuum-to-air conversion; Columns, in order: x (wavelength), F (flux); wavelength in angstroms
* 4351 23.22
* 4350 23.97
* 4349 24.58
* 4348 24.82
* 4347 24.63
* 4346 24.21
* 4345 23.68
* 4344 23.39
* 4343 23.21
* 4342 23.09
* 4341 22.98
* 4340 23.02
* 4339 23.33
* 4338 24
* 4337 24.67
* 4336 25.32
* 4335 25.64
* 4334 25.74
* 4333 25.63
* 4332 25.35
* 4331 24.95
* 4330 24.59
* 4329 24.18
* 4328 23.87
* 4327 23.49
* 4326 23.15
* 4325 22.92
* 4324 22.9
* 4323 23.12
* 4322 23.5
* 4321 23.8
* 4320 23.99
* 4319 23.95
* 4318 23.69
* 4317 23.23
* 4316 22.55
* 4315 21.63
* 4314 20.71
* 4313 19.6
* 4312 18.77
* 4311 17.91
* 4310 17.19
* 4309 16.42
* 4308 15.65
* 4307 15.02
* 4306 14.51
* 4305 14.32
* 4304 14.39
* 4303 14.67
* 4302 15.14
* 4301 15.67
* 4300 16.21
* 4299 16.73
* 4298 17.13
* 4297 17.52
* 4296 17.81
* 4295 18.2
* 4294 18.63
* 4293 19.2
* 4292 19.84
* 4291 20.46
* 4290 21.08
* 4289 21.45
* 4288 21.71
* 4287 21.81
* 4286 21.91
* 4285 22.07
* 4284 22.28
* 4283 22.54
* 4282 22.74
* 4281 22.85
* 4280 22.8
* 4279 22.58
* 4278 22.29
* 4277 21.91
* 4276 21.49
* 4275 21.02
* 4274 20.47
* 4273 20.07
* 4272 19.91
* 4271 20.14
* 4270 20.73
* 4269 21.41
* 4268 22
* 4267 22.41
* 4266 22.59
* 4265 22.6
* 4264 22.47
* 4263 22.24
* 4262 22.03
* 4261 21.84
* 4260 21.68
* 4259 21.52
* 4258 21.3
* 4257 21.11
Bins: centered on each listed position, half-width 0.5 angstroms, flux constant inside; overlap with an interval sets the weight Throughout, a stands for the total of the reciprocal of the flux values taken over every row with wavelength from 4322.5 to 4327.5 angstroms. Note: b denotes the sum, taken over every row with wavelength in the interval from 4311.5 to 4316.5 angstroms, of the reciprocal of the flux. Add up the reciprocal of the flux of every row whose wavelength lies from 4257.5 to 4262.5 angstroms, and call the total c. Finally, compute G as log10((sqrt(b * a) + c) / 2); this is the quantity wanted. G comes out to -0.638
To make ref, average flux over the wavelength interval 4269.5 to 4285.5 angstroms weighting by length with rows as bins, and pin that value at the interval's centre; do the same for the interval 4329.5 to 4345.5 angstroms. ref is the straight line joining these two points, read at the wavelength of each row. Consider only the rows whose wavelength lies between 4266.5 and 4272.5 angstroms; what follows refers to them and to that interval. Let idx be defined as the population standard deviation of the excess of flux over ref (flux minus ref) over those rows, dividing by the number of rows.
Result 1.00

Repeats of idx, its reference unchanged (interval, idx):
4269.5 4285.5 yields 0.87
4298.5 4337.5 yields 3.54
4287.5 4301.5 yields 2.09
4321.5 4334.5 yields 0.85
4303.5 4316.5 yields 2.59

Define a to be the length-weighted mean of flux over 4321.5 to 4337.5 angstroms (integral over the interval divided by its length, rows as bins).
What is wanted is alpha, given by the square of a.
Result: 591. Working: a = 24.3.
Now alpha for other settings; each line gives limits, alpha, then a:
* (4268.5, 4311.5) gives 371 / 19.3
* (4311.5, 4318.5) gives 460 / 21.5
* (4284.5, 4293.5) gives 443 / 21.1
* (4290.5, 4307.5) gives 282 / 16.8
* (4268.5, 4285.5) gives 467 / 21.6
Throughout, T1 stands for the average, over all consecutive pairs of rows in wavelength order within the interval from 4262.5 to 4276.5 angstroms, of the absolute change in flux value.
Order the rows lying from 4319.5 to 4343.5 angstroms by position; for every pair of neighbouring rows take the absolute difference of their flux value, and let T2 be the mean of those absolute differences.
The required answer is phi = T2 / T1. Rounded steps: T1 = 0.356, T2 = 0.301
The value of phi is 0.8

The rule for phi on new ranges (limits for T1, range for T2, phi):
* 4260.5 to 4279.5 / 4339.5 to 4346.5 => 0.6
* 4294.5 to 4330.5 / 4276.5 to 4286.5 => 0.4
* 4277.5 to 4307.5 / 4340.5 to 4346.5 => 0.7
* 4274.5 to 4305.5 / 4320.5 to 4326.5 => 0.7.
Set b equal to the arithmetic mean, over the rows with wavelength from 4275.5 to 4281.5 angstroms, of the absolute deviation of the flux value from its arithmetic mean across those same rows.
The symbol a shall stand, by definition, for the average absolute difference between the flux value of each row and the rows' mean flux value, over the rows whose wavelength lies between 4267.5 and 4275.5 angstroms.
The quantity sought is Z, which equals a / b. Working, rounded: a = 0.6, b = 0.42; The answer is 1.3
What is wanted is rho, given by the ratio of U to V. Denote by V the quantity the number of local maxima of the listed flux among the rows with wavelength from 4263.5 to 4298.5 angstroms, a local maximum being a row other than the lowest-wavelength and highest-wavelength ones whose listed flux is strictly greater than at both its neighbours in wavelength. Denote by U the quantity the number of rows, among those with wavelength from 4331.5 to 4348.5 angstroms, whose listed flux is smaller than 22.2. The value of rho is 0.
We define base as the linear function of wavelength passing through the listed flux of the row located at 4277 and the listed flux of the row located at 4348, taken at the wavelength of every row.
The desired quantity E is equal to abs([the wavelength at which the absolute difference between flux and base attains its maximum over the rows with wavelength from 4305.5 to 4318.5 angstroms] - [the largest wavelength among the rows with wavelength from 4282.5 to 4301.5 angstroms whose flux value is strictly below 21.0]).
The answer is 5 angstroms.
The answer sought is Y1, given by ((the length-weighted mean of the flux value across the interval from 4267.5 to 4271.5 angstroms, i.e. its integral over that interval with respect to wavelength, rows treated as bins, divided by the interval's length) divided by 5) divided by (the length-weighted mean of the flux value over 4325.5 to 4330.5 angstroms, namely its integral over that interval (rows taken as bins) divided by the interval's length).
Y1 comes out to 0.18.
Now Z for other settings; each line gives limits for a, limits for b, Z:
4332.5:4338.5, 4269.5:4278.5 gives 0.8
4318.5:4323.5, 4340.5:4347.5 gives 0.6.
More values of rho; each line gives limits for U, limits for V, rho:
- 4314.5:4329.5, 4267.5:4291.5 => 1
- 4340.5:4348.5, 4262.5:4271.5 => 0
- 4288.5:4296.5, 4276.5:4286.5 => 8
